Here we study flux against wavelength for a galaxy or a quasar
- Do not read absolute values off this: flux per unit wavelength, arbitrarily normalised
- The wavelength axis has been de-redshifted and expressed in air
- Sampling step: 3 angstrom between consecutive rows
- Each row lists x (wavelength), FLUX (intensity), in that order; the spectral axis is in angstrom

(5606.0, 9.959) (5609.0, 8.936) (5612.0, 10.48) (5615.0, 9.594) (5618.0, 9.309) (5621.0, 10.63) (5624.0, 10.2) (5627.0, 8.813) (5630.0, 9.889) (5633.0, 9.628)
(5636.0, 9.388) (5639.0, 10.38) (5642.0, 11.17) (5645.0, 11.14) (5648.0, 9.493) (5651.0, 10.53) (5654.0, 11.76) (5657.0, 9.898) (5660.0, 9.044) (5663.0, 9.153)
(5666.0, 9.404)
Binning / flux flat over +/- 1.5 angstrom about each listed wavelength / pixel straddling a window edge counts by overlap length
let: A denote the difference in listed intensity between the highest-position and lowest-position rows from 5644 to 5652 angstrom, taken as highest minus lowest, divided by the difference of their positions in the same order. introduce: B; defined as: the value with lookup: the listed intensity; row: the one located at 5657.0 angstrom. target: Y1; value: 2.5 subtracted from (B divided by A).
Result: -100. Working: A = -0.10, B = 9.898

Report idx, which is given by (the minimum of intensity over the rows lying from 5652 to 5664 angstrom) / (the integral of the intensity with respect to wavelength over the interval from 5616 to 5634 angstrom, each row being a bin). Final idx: 0.05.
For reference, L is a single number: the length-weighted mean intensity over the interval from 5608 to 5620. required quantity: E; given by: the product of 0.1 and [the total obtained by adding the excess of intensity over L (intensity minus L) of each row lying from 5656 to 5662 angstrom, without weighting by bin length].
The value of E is -0.04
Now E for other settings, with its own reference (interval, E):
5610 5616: 0.08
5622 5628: -0.03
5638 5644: 0.22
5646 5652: 0.07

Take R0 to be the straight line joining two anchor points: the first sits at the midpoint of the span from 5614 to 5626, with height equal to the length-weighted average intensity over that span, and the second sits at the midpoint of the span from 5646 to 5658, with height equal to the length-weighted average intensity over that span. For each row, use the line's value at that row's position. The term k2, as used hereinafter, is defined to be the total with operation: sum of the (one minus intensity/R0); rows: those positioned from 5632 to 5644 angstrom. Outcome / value 0.03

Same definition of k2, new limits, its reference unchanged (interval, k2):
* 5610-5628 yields 0.03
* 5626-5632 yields 0.14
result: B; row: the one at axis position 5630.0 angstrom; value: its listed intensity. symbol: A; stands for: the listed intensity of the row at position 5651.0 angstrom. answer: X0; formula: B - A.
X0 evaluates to -0.6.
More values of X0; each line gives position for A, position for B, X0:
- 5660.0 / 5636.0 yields 0.3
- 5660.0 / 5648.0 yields 0.4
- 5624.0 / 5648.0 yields -0.7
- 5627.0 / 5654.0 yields 2.9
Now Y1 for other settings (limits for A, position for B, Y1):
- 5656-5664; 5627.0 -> -73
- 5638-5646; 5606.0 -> 76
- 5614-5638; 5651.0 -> -1076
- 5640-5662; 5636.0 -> -82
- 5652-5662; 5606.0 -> -25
